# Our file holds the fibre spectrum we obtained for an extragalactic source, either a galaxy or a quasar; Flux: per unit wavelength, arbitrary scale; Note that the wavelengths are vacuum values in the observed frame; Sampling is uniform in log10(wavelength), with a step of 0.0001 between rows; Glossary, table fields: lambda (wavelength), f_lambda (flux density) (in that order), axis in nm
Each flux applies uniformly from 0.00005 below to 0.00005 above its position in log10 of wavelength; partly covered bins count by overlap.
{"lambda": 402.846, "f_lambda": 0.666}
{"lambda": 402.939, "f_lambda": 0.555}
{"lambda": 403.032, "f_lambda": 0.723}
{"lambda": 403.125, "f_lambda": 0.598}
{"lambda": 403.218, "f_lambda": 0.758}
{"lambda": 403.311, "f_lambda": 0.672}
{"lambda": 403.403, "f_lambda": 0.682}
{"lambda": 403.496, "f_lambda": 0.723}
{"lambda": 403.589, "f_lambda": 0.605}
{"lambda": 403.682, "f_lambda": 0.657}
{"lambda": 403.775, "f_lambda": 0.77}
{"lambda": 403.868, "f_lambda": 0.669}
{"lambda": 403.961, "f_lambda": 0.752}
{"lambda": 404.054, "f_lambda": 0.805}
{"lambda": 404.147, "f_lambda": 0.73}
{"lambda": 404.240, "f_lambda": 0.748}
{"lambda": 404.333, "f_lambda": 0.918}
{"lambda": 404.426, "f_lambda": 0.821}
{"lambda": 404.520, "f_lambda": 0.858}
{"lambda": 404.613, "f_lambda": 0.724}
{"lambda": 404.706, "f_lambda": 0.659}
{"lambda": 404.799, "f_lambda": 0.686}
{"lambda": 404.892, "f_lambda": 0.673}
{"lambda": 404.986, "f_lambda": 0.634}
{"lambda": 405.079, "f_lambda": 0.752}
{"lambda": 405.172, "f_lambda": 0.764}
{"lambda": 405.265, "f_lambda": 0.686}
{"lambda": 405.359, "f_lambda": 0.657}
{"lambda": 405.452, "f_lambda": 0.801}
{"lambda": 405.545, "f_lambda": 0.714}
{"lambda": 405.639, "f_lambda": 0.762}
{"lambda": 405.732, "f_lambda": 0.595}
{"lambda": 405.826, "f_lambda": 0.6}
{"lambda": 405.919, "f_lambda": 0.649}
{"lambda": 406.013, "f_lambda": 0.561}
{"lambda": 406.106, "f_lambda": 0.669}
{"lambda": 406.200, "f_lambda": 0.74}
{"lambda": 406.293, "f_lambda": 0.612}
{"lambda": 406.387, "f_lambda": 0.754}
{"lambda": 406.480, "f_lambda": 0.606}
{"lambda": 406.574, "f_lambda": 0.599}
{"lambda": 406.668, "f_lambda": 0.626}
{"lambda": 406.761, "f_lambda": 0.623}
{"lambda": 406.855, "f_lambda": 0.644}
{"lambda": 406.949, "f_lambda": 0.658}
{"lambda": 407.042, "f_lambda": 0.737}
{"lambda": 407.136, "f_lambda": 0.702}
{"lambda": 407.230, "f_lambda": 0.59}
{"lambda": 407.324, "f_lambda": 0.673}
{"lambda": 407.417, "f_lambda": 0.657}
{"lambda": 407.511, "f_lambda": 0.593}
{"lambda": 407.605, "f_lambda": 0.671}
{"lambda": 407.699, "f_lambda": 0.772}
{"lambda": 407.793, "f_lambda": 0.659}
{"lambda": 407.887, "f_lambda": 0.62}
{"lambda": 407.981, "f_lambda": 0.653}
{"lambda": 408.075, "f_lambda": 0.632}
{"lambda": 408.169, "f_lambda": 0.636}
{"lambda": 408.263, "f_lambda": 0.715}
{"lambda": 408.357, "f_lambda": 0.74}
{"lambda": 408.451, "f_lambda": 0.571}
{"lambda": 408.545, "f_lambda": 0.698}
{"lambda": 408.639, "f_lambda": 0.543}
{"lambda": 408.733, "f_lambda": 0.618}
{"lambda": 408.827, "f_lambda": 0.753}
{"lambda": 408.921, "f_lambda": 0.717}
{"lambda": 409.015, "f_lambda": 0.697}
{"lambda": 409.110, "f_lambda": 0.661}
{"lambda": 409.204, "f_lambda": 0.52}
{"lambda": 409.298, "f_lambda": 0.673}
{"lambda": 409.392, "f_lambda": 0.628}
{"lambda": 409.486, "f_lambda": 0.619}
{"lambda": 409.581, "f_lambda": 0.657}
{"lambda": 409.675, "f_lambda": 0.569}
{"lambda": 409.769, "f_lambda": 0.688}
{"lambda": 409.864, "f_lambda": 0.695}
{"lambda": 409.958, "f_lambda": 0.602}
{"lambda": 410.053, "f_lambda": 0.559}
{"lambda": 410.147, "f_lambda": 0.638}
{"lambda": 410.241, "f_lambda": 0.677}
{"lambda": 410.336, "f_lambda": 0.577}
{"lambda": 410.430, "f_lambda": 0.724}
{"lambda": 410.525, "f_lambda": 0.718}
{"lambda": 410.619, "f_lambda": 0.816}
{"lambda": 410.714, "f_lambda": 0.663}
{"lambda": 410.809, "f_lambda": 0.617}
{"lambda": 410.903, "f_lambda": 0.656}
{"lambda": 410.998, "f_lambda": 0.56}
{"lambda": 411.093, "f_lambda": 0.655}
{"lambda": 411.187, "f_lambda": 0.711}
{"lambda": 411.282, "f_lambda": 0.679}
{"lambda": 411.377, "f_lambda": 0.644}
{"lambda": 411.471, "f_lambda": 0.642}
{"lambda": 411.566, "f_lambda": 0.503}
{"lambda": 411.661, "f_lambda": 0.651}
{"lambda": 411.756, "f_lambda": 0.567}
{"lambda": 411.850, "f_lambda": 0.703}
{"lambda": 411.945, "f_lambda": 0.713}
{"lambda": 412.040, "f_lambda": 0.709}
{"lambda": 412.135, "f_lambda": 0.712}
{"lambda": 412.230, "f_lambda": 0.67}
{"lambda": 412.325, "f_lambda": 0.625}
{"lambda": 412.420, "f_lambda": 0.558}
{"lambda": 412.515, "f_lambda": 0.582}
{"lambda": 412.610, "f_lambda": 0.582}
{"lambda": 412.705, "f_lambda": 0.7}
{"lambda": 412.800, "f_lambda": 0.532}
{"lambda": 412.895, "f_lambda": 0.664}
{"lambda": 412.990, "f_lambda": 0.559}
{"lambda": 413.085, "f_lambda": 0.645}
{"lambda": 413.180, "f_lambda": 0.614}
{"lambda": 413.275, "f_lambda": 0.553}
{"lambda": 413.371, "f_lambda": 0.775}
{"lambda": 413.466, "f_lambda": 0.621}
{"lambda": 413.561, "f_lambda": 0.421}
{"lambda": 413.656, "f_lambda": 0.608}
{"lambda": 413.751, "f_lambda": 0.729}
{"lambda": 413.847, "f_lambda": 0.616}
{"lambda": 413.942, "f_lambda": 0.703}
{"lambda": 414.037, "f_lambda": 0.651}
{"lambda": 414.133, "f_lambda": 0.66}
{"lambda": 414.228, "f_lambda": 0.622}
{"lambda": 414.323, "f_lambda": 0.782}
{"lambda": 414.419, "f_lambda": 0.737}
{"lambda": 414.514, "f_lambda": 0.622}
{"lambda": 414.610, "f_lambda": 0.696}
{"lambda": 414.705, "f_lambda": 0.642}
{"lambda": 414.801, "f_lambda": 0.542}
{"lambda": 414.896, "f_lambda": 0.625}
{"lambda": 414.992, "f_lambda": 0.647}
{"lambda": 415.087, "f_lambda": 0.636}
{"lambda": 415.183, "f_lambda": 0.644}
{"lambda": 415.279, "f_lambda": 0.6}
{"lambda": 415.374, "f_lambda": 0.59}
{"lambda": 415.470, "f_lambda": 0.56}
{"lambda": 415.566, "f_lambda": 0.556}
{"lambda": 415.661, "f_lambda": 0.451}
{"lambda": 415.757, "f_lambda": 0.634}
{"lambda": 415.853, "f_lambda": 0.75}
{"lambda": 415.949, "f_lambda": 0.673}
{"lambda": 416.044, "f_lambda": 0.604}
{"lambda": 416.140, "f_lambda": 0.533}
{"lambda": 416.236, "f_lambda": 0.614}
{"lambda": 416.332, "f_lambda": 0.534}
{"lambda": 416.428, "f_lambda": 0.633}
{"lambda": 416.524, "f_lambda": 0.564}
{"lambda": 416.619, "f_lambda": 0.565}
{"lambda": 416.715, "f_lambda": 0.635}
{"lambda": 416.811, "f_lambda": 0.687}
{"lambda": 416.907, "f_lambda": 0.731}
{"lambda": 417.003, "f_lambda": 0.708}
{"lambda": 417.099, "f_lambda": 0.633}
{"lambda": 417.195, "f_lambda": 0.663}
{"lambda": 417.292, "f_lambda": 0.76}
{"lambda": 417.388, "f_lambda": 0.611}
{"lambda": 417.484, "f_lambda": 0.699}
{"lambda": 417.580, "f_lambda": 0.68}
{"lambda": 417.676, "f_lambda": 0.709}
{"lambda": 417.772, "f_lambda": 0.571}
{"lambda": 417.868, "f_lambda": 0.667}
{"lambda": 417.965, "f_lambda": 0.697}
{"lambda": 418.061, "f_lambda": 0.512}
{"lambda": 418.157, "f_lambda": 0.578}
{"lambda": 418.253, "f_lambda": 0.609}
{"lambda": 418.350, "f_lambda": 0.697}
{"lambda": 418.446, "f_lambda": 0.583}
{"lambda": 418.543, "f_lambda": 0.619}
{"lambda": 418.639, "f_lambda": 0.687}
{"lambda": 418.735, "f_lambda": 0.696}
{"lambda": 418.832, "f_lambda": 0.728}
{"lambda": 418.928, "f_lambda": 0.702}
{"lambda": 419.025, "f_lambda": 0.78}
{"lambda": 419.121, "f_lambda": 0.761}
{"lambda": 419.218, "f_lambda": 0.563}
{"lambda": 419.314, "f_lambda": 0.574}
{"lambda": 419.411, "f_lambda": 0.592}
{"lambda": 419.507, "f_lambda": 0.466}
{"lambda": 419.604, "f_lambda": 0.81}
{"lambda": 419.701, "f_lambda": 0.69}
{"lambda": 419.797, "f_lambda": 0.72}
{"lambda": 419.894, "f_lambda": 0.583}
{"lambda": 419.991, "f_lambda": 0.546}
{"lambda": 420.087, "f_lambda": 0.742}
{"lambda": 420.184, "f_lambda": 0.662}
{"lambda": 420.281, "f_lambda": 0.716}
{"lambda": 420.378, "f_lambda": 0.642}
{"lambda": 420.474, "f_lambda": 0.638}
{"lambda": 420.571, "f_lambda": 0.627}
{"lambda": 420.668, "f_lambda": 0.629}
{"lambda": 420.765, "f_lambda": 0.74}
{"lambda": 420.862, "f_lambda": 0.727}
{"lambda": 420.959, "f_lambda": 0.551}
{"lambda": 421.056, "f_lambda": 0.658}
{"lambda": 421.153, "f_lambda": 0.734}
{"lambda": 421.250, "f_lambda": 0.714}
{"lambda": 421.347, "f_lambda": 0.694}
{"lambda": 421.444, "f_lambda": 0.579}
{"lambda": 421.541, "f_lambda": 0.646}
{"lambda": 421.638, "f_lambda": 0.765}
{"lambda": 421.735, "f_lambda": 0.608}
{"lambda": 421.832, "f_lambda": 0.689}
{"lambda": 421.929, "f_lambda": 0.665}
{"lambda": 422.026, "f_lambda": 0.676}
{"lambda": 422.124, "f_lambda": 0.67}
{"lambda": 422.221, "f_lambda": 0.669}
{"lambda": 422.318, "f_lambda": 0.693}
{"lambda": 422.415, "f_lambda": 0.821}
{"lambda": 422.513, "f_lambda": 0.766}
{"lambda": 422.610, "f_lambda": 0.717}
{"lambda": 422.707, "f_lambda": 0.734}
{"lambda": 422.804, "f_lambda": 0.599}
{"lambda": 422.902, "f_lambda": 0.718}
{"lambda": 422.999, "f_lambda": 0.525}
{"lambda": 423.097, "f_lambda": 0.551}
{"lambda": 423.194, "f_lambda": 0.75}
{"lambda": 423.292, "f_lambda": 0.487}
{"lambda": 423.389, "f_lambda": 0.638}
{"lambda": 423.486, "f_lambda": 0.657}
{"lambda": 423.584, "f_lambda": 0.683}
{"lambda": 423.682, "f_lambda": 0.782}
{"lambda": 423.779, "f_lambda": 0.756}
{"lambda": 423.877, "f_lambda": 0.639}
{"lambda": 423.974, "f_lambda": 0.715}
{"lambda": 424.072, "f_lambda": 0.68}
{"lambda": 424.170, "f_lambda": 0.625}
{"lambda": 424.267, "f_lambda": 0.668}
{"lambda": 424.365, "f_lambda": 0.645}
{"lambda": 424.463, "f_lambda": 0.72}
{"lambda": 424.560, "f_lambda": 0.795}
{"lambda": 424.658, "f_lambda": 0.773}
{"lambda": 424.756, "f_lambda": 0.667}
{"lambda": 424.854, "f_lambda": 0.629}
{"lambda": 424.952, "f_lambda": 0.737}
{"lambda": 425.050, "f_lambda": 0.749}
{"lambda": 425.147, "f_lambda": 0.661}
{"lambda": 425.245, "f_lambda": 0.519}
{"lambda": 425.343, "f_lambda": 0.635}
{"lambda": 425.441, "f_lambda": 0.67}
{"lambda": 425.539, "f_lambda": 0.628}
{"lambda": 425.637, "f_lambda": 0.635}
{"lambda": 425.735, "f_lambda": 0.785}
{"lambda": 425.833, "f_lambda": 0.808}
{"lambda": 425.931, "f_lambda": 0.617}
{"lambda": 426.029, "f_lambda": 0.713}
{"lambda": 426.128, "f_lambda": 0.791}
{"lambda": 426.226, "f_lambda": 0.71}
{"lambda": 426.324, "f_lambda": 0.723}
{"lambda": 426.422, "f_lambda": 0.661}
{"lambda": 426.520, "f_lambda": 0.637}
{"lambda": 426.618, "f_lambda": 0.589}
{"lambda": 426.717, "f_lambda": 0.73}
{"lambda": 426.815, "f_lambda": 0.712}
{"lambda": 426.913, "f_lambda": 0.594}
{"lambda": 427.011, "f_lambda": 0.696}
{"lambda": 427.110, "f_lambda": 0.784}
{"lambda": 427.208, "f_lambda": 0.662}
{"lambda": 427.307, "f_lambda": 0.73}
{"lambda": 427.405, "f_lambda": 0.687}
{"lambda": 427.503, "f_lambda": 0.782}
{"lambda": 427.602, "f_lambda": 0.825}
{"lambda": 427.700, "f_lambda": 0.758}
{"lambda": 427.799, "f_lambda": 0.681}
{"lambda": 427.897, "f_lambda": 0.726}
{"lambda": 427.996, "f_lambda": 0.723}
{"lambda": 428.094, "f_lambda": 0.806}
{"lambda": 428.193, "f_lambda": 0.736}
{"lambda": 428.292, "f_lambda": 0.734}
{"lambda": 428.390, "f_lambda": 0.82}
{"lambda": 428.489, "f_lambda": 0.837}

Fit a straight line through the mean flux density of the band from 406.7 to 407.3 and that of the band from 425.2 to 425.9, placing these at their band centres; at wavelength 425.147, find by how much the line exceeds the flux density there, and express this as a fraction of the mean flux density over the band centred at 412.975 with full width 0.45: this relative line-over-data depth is 0.01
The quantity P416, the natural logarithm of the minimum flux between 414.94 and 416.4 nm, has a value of -0.80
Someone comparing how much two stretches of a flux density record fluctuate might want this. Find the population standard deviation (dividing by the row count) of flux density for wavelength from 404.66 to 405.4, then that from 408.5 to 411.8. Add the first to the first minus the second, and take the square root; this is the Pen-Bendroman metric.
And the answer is 0.138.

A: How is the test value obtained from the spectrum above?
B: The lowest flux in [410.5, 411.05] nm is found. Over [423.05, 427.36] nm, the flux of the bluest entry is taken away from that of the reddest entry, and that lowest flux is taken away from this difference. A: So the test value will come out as -0.38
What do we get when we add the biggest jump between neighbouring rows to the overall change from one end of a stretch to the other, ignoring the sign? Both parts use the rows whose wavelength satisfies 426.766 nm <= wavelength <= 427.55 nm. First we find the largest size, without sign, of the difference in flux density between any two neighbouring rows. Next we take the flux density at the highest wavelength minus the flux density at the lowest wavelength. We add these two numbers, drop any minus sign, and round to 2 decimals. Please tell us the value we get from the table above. 0.19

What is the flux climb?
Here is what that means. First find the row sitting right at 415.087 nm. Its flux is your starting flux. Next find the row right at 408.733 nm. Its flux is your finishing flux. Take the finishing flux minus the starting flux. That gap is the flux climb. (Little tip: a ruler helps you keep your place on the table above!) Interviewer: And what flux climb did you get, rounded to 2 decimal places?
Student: -0.02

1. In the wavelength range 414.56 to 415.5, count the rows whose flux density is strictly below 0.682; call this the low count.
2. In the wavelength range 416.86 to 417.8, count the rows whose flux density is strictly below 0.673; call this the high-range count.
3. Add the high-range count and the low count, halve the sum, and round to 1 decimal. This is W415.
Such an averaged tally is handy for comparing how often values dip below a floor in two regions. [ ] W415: 6.5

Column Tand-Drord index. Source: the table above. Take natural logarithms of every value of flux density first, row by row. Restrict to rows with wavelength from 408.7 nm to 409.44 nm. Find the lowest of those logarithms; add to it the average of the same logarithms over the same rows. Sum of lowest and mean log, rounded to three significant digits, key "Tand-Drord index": -1.08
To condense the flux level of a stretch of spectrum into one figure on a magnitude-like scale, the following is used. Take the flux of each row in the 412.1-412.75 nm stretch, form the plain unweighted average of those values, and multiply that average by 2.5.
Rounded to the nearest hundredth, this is 1.58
